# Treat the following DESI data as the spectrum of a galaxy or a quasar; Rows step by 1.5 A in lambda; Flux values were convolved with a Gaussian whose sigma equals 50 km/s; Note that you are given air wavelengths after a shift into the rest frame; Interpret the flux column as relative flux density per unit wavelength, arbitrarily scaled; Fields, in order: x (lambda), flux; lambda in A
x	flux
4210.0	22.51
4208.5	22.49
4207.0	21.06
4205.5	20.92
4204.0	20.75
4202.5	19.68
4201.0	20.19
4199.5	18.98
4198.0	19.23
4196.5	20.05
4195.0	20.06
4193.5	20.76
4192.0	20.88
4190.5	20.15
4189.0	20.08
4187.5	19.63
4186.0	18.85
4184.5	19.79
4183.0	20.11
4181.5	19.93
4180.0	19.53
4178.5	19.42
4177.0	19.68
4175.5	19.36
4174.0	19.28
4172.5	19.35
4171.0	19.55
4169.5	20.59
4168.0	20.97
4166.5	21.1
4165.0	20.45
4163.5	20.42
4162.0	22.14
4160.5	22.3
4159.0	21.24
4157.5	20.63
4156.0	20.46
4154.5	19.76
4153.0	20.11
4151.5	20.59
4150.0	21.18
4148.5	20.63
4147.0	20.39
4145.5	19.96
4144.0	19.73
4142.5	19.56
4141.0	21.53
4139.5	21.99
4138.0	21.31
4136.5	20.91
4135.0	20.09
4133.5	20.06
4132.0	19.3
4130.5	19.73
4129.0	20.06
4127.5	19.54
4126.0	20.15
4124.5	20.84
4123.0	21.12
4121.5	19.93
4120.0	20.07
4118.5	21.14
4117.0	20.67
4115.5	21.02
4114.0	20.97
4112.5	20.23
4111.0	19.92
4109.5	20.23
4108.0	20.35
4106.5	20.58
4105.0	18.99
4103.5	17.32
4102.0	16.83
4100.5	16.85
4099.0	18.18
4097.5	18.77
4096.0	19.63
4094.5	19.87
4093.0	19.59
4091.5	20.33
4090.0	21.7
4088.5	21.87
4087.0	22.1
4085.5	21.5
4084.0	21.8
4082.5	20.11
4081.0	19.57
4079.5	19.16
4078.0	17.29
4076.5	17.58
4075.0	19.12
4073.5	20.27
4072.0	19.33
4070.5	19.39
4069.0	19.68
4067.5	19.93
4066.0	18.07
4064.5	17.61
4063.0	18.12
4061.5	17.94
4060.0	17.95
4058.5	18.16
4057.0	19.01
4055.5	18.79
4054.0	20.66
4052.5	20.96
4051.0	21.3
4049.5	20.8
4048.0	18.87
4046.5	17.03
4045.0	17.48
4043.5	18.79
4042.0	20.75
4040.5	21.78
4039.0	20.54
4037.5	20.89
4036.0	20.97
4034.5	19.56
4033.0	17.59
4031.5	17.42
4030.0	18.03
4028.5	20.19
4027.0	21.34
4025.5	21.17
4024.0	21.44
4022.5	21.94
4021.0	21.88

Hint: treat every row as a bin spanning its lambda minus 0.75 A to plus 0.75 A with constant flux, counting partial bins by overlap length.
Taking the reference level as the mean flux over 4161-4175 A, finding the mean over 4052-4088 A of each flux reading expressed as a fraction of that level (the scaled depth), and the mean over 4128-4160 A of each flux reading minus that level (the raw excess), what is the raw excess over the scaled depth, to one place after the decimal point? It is 0.0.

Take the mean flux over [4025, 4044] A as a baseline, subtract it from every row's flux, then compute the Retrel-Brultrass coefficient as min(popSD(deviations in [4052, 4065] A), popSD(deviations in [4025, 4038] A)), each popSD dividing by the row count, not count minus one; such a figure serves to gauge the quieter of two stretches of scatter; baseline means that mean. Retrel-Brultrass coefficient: 1.2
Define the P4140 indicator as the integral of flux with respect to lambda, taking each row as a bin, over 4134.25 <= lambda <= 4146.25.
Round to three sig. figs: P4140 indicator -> 248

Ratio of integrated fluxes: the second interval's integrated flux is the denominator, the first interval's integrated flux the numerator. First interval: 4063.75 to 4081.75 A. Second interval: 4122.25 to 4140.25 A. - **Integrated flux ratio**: 0.93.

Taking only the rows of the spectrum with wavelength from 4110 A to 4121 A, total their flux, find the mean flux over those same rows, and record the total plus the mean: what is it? 165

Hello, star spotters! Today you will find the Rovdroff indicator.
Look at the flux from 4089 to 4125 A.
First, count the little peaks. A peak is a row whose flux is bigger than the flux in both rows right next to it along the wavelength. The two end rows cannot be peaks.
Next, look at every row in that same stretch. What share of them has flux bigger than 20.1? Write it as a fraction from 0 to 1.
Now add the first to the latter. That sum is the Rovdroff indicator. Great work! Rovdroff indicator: 5.5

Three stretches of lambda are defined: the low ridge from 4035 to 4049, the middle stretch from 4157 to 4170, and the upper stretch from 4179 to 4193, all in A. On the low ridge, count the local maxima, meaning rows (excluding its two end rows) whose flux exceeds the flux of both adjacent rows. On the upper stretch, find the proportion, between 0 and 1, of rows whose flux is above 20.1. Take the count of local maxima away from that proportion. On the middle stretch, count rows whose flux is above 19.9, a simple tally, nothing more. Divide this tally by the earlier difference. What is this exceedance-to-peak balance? -13.5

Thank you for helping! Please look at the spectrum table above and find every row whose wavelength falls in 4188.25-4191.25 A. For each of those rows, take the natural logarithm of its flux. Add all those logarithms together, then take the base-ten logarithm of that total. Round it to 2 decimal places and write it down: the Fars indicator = 0.78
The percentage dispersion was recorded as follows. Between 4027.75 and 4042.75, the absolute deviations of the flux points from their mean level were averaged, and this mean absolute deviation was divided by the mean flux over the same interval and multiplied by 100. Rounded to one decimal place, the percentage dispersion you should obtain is 6.6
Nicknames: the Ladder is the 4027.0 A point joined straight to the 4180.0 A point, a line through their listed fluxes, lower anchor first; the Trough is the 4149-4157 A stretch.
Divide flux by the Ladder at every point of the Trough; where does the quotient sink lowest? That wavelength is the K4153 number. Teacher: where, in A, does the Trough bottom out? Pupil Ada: 4154.5 A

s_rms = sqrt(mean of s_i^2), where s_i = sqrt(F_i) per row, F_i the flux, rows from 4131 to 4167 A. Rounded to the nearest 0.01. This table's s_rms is 4.55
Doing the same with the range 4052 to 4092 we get 4.42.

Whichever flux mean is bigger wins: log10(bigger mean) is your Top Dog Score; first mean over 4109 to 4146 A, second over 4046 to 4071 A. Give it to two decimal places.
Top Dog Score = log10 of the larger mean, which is 1.31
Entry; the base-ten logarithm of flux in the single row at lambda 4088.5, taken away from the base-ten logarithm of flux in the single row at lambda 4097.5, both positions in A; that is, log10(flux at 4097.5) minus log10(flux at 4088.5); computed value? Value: -0.07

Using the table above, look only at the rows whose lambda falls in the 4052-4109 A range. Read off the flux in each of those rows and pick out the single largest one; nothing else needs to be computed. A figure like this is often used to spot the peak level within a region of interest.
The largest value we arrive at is 22.1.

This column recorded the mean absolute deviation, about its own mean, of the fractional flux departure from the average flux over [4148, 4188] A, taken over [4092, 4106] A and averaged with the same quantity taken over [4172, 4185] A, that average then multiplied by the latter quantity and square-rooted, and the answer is 0.019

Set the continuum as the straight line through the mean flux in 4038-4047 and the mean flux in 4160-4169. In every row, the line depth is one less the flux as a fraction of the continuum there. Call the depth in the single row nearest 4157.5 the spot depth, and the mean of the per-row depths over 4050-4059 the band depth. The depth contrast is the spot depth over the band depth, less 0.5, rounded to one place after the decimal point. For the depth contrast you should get -2.4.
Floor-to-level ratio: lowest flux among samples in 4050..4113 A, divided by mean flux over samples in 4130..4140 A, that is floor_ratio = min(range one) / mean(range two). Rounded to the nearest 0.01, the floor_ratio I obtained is 0.82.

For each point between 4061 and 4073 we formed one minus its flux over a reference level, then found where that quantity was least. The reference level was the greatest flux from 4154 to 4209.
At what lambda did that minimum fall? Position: 4067.5 A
